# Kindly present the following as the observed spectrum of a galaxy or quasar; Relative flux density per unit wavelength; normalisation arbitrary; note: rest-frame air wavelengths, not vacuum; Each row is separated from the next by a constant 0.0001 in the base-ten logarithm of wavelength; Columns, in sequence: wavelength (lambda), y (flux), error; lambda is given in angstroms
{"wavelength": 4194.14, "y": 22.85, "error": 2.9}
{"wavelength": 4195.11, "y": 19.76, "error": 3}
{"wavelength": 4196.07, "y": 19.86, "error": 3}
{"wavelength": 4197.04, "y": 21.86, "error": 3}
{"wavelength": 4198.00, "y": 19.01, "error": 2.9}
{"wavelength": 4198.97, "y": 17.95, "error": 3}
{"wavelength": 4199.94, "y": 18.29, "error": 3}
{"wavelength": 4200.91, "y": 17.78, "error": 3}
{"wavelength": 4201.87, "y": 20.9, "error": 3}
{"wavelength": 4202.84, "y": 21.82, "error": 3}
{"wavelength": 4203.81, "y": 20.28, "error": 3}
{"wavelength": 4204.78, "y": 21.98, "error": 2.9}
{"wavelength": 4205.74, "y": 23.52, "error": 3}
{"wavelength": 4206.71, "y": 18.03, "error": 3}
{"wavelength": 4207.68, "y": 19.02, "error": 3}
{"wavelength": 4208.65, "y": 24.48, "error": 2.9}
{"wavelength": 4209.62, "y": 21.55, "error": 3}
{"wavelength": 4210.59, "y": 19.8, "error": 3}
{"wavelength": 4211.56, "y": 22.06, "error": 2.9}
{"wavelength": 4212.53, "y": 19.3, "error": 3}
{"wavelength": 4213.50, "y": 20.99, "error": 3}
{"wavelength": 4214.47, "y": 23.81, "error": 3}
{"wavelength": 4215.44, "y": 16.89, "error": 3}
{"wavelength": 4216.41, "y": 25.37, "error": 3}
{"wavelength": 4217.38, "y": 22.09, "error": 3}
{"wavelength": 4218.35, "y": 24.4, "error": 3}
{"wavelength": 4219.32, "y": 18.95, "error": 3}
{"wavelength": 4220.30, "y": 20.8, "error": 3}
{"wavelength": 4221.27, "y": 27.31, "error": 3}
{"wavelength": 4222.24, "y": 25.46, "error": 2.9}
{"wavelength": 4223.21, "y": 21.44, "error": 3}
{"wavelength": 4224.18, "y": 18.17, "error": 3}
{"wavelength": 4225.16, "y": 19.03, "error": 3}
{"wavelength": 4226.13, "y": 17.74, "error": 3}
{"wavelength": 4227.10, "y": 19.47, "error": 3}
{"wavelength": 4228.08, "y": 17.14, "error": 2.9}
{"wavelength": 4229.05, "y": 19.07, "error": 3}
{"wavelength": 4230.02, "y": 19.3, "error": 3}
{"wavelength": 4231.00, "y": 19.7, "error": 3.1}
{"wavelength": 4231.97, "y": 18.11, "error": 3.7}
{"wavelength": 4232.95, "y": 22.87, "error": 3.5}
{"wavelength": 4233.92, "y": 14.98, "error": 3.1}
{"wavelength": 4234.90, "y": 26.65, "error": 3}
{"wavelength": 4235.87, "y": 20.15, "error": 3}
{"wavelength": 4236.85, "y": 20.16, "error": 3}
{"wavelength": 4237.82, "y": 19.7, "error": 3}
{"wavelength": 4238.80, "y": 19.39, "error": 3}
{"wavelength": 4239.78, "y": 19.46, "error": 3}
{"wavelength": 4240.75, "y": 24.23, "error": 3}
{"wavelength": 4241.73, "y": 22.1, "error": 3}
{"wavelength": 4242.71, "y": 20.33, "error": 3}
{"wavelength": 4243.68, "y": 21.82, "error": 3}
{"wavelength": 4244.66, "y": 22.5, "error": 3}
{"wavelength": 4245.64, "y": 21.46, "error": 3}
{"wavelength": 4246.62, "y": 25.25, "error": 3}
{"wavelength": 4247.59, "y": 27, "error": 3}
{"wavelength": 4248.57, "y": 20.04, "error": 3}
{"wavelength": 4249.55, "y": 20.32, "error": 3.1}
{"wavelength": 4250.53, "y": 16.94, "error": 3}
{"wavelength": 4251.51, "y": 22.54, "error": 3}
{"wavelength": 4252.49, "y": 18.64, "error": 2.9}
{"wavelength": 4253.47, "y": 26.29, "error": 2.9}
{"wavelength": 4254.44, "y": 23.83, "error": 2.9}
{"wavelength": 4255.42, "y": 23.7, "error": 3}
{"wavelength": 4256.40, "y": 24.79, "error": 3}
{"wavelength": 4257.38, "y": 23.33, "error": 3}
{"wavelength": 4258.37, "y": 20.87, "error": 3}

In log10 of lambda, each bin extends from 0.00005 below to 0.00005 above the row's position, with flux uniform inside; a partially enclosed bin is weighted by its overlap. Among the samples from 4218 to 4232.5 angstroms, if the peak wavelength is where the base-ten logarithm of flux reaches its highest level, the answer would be 4221.27 angstroms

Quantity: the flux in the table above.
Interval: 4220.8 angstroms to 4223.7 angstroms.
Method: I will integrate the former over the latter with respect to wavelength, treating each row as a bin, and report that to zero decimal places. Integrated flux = 72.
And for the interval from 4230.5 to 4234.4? 74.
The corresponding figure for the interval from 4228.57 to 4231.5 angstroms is 57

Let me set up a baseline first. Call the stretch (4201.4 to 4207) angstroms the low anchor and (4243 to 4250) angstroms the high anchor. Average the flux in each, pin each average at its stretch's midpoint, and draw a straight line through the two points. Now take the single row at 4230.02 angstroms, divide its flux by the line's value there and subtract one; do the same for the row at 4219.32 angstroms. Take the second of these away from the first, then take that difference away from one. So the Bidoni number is 1.00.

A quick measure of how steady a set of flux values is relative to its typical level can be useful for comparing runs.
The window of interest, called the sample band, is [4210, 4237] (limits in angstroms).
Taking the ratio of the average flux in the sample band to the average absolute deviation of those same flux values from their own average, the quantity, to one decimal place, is 8.5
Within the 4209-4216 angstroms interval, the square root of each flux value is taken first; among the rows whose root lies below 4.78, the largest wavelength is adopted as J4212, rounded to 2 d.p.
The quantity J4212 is 4215.44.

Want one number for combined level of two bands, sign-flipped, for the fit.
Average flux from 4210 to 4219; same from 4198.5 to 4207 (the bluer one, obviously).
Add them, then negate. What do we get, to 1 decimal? -41.7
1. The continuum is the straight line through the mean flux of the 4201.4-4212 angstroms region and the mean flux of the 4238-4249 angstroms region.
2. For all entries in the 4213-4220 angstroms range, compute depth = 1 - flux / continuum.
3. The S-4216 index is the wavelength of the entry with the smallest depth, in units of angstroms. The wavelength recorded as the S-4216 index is 4216.41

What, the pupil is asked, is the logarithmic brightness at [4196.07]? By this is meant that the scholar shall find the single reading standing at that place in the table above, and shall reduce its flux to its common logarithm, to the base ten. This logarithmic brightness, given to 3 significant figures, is 1.30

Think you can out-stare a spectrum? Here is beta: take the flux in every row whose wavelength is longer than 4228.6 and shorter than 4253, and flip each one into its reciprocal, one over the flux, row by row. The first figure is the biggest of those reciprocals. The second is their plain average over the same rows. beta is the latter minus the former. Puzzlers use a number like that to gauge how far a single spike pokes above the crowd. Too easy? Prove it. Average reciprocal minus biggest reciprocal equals -0.0181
